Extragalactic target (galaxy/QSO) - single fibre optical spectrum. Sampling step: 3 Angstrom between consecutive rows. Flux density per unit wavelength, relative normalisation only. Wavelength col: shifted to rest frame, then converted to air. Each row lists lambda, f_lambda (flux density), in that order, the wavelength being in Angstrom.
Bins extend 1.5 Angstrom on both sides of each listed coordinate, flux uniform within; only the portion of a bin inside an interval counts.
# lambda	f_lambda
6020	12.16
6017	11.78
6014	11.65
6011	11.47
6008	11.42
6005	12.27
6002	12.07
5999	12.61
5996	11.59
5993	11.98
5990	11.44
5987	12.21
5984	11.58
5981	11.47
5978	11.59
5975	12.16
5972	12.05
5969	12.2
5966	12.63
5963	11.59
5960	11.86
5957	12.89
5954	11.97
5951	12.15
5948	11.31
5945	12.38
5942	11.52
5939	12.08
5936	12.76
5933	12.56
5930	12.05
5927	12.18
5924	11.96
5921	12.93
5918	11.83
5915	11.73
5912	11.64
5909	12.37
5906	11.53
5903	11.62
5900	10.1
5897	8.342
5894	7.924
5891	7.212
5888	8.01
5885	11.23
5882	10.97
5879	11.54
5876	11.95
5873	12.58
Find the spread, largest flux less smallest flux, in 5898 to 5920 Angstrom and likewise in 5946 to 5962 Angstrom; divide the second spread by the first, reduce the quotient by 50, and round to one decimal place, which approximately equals -49.3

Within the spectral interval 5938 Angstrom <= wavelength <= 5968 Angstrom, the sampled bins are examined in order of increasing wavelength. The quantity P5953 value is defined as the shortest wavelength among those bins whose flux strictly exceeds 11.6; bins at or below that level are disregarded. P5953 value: 5939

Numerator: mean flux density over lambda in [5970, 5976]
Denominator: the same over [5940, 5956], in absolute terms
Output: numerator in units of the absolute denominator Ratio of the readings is 1.02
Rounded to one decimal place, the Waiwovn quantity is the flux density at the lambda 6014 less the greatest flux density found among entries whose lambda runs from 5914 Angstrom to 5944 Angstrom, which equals -1.3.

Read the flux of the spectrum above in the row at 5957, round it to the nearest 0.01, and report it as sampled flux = 12.89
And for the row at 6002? 12.07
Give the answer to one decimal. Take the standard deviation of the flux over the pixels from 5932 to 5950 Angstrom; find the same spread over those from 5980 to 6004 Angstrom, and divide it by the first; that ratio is 0.7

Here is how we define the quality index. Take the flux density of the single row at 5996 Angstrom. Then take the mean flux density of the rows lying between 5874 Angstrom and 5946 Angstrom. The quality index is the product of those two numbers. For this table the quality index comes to 130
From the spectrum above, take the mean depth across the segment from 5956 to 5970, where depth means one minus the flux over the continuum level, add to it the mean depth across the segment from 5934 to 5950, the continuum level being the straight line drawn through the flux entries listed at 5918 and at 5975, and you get -0.015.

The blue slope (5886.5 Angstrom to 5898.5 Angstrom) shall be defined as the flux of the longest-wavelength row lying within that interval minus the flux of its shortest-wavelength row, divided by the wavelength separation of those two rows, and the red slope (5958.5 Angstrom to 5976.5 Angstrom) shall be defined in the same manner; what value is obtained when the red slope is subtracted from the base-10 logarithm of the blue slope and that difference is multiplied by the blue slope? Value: -0.054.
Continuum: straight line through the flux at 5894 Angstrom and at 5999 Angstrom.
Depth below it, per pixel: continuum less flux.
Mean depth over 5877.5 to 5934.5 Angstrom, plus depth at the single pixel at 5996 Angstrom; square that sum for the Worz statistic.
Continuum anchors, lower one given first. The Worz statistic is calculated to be 2.5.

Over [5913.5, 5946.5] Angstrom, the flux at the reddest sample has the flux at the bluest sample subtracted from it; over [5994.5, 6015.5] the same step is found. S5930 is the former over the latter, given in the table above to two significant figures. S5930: 11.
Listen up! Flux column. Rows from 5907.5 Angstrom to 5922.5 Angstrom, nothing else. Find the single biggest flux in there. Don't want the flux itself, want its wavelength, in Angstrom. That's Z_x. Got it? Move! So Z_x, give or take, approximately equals 5921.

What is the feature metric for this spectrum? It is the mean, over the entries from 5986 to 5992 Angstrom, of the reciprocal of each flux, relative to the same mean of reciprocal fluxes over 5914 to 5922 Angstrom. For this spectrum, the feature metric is 1.03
